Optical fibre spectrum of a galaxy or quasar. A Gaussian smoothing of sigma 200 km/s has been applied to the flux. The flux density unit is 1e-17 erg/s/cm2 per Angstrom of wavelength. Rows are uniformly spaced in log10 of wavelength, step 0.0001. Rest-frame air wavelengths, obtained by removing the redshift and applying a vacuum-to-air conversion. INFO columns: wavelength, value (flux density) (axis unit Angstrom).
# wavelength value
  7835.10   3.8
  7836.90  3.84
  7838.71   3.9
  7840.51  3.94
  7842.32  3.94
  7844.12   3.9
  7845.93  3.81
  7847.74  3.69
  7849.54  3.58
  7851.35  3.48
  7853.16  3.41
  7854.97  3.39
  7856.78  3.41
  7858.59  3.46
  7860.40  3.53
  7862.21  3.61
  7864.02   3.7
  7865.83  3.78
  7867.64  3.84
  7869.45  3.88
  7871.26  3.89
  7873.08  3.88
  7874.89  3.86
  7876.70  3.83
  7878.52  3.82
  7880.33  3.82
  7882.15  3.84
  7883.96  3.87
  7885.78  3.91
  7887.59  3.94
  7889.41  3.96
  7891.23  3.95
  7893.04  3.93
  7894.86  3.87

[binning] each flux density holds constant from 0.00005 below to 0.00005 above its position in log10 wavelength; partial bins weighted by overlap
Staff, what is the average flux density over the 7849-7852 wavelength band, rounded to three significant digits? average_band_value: 3.53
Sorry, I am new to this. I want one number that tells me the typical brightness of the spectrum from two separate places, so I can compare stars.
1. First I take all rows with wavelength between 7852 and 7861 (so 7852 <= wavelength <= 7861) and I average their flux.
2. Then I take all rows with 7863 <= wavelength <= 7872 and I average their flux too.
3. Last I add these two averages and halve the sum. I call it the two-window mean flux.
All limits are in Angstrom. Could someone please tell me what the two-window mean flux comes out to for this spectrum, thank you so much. 3.63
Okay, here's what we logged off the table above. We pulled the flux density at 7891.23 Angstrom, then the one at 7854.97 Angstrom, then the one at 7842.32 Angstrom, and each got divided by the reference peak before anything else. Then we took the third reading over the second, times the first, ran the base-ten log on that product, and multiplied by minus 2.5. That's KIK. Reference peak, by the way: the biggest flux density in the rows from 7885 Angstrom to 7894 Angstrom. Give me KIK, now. -0.16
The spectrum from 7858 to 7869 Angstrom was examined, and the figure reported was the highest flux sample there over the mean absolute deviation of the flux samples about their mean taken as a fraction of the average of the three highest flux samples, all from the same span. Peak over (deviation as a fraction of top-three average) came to 121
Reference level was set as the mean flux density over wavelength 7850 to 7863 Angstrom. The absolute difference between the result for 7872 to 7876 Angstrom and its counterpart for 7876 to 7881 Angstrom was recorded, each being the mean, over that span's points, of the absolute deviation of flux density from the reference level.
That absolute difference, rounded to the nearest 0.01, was 0.05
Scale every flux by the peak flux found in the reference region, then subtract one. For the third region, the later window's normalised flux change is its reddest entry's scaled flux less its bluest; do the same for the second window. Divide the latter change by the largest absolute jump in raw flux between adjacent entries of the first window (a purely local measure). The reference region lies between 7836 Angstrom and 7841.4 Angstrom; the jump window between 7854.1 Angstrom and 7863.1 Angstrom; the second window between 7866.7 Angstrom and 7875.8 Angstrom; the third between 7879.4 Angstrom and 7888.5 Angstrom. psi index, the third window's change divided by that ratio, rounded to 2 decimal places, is 0.48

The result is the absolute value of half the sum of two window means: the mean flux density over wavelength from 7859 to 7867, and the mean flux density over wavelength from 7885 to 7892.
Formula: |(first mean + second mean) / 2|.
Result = 3.80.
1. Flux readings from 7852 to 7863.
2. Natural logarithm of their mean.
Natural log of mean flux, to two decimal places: 1.24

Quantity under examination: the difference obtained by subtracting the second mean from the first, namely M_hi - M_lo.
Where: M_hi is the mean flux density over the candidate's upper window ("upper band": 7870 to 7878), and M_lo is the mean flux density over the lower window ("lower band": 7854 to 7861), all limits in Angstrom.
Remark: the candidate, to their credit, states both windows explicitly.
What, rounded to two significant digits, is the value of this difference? 0.42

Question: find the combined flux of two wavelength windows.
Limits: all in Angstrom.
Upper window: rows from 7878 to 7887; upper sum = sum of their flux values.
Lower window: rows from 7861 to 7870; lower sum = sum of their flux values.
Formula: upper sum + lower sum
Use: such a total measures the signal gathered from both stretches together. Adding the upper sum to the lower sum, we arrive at 38.1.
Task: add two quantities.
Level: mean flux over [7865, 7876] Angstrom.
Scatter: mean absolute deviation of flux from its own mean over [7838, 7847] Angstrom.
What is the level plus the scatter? 3.89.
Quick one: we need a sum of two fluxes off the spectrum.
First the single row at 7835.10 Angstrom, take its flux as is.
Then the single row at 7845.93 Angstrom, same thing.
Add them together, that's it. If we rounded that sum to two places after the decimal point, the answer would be 7.61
